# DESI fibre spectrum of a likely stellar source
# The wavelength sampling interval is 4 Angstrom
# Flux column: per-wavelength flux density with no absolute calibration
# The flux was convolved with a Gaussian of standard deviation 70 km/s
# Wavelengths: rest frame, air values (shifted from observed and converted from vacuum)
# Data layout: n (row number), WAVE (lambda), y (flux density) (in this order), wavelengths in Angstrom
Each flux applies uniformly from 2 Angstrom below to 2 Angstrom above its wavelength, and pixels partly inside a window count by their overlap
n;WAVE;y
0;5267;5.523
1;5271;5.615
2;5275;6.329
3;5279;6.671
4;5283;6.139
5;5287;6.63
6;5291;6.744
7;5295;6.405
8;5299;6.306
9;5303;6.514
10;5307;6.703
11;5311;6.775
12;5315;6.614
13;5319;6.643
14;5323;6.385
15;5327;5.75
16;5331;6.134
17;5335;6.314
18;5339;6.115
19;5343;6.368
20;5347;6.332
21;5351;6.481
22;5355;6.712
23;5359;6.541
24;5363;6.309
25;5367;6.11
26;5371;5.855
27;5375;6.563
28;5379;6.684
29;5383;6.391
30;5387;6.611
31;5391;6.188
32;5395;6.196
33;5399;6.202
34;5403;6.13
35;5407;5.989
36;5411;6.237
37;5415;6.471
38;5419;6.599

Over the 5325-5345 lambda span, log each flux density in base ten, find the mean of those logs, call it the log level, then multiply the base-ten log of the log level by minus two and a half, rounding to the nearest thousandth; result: 0.259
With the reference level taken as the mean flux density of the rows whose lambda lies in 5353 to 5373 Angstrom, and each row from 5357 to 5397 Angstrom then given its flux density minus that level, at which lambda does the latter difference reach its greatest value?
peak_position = 5379 Angstrom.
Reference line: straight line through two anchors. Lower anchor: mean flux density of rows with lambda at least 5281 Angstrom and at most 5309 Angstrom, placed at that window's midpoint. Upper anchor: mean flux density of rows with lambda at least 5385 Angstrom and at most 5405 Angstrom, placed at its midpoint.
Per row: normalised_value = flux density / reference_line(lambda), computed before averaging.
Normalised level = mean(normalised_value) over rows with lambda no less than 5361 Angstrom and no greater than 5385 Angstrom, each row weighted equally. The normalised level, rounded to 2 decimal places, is 1.00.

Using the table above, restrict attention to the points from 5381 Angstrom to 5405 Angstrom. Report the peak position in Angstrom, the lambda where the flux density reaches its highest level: 5387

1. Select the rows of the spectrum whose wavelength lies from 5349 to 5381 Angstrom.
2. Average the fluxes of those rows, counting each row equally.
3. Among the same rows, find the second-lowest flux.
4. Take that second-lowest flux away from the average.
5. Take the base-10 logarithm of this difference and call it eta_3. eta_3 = -0.53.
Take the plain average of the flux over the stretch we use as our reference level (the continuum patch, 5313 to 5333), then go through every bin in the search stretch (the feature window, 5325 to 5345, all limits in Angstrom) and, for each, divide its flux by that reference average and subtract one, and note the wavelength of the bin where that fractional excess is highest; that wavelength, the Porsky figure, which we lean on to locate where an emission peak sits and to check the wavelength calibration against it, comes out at 5343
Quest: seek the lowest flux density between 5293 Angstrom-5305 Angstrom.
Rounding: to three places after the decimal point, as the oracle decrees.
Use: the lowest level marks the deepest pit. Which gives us 6.306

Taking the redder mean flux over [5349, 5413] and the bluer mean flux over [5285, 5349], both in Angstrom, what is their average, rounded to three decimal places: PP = 6.373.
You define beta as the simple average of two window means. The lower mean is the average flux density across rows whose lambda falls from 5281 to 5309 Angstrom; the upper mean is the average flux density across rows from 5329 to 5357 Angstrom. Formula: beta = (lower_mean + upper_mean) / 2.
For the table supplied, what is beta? 6.42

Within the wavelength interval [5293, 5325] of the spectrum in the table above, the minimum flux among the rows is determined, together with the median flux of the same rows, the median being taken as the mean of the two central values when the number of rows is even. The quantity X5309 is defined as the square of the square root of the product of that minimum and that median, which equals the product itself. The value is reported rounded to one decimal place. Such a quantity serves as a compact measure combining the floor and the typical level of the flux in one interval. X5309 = 41.4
